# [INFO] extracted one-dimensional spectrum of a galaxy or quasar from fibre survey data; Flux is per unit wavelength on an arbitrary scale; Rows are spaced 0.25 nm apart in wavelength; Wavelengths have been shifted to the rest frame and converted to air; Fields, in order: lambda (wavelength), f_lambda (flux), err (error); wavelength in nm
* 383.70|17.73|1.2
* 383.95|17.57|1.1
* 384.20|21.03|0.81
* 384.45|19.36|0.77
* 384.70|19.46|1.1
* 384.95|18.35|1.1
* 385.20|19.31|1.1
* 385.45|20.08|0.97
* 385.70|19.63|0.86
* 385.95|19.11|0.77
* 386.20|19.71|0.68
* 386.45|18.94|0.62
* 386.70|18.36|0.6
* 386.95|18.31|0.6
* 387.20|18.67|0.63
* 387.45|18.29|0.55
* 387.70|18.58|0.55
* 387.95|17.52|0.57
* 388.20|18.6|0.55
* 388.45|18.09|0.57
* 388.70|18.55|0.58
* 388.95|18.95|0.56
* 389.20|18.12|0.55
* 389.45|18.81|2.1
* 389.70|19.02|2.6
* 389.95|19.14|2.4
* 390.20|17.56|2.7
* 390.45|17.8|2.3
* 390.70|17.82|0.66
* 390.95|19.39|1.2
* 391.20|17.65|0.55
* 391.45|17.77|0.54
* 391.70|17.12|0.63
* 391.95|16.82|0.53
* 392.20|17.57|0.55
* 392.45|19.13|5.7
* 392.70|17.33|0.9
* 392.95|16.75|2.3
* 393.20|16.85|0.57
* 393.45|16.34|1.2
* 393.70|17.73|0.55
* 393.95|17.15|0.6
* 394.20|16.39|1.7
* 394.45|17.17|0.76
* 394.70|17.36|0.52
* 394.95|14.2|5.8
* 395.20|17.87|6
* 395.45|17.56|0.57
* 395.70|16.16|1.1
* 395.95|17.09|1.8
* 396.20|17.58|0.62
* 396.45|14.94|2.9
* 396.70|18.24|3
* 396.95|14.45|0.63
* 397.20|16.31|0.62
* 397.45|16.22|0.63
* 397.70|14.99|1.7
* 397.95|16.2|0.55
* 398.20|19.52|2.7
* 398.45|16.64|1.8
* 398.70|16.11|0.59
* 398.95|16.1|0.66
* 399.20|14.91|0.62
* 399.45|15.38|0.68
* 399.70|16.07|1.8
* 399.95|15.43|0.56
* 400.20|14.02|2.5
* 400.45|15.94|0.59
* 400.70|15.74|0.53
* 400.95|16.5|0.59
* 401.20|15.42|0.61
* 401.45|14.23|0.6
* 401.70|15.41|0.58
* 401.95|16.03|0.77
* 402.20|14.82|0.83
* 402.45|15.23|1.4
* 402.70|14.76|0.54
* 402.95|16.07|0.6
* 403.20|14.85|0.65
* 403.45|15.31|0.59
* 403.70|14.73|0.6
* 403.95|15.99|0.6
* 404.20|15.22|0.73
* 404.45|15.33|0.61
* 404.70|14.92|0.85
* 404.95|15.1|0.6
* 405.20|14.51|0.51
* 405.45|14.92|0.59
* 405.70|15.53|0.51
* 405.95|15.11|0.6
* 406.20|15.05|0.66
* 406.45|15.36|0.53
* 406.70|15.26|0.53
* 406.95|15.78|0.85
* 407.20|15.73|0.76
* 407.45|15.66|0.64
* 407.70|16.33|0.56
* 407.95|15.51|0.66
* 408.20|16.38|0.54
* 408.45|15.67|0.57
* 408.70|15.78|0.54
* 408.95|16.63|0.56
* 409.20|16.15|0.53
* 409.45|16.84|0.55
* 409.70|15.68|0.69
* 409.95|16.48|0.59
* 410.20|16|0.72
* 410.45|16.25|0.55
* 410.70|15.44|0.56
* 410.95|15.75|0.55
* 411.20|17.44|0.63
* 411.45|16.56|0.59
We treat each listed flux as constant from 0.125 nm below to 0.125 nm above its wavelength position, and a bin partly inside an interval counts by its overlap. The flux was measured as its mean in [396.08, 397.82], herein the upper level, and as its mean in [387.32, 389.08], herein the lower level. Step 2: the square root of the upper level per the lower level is 0.94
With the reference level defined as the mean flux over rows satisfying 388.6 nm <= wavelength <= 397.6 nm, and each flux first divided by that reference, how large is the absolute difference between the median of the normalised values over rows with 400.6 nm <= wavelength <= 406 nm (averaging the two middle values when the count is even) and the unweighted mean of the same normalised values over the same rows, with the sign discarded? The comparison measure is 0.0020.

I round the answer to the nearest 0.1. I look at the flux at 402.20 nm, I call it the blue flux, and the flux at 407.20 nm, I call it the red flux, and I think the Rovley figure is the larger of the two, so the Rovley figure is 15.7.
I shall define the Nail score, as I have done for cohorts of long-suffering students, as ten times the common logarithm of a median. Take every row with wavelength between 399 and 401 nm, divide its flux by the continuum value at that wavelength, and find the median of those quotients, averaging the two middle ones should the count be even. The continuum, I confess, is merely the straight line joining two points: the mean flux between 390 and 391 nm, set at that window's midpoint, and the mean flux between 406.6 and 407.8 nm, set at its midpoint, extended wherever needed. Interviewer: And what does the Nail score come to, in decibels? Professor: -0.31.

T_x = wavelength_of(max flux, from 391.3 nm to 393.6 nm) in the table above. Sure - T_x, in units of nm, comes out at 392.45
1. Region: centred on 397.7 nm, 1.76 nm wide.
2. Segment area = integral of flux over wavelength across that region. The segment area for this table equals 29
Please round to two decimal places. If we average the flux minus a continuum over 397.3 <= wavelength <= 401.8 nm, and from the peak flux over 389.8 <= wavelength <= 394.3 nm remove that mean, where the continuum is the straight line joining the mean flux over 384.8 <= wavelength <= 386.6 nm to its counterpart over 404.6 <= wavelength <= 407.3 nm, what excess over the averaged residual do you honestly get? 20.06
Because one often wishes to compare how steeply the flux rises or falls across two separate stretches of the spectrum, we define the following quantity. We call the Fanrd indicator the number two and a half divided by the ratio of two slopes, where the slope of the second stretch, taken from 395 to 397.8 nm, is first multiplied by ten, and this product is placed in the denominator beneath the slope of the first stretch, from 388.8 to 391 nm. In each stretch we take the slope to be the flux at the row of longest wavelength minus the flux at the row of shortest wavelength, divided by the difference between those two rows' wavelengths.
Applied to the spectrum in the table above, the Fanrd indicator -131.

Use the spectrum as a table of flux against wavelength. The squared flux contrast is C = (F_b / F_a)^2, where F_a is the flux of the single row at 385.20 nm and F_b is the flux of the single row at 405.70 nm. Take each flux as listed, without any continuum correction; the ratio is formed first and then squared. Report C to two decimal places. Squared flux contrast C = 0.65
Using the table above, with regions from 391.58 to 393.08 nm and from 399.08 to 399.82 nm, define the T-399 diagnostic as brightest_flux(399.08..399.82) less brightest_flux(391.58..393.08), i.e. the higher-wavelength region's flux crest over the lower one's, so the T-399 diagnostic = -3.1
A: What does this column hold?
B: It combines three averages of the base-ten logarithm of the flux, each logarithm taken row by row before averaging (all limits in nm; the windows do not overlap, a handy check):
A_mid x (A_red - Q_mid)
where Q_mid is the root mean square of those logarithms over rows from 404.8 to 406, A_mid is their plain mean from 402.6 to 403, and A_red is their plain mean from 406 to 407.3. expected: 0.01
